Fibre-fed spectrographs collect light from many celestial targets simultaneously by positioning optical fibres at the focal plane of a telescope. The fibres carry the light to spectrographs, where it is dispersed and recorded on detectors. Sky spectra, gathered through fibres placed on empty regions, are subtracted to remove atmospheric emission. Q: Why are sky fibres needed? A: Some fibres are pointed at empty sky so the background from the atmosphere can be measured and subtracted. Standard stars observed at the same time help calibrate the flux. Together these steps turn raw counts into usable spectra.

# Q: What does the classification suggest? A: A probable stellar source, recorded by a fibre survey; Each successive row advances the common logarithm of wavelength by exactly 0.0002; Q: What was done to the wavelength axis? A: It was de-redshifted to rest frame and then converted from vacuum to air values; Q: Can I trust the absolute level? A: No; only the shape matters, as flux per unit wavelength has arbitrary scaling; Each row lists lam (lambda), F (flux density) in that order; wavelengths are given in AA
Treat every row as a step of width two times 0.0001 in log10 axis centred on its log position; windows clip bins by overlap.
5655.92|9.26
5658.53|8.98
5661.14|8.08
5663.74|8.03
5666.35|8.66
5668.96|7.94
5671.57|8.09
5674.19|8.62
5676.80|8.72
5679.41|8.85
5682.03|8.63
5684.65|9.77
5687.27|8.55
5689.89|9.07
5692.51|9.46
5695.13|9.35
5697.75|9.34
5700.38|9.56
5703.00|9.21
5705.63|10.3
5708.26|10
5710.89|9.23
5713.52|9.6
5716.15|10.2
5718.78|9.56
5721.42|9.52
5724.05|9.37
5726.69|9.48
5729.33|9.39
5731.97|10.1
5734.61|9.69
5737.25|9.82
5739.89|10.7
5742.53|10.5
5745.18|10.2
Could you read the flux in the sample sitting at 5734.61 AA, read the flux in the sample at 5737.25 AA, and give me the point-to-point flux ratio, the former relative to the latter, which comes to 0.99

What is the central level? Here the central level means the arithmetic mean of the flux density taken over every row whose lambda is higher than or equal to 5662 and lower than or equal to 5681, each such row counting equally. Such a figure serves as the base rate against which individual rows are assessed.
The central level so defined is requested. 8.4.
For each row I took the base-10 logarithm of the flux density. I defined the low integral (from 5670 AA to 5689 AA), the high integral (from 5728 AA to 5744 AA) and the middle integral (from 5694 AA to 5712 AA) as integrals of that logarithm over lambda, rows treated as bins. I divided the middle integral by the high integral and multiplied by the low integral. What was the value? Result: 20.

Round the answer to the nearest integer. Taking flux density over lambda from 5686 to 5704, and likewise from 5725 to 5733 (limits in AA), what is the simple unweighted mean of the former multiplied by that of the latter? 89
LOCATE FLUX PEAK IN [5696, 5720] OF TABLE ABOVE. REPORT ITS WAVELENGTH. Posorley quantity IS 5705.63 AA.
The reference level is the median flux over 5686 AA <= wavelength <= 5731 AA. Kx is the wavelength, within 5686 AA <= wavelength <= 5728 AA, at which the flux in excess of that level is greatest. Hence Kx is 5705.63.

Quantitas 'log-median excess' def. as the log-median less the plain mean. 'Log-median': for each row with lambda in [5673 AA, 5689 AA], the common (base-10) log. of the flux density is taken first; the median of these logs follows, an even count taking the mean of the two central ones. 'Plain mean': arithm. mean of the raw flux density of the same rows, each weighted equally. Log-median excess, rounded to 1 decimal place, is -7.9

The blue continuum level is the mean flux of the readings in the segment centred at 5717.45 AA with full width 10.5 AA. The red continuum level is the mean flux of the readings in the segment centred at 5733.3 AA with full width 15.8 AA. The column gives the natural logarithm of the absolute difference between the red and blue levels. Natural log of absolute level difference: -1.9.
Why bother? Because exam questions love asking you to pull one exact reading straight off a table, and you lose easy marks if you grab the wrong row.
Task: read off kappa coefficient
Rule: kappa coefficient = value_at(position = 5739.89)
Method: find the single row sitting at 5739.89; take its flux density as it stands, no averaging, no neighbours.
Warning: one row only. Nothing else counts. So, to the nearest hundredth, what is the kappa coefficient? 10.70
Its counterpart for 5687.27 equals 8.55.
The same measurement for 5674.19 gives 8.62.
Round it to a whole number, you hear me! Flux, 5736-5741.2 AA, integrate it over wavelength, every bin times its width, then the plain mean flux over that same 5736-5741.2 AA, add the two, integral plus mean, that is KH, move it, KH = 64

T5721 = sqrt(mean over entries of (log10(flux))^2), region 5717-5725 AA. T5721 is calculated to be 0.98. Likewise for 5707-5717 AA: 0.99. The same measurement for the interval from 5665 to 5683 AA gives 0.93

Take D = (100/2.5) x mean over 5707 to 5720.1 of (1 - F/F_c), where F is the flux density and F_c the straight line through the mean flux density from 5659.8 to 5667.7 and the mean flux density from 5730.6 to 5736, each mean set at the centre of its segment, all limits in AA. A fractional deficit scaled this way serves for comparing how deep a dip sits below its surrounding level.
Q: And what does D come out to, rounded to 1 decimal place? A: -1.2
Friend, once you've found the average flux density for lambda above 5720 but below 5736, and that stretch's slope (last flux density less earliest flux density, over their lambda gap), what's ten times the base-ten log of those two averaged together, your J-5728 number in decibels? 6.81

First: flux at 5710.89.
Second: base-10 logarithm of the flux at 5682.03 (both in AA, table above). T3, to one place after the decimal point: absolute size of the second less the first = 8.3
